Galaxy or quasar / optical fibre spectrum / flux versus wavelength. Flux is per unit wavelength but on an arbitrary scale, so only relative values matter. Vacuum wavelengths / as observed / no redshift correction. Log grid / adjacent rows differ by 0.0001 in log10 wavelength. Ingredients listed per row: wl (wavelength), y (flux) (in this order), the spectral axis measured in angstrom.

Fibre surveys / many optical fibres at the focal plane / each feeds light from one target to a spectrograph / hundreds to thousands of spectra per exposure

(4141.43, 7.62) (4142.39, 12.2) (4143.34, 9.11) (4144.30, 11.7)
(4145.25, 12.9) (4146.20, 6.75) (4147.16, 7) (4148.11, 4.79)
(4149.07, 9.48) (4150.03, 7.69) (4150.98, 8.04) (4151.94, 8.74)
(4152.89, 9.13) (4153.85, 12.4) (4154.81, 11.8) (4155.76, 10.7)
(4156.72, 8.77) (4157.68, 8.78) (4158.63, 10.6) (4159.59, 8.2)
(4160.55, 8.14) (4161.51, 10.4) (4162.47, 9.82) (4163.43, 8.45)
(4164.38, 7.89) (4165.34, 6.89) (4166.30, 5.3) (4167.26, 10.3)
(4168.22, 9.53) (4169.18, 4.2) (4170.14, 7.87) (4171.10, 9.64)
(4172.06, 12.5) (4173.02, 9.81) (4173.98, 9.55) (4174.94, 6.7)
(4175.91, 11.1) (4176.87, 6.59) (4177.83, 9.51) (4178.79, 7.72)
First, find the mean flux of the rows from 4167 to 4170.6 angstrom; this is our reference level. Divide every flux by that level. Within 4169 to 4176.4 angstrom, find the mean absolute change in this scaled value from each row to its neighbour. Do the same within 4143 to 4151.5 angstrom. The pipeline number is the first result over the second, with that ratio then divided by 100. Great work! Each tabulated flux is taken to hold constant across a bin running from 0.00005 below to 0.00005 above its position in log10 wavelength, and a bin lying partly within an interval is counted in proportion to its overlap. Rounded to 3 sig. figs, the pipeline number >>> 0.0110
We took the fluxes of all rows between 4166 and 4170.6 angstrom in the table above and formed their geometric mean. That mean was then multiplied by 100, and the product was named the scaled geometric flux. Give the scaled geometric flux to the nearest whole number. 703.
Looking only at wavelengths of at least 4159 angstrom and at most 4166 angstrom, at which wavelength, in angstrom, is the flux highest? 4161.51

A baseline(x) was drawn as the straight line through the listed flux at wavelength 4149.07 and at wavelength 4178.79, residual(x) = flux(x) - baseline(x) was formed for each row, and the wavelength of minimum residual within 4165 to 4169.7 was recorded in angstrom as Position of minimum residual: 4169.18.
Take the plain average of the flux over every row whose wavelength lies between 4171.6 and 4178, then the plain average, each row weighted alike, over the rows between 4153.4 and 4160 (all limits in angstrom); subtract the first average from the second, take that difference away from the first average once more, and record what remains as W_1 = 8.6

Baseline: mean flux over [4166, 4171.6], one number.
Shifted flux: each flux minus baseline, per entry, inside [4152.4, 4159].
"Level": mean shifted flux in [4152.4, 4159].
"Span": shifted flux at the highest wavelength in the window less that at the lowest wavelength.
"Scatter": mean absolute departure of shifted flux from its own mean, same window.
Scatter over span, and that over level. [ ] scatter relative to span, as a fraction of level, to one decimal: 0.3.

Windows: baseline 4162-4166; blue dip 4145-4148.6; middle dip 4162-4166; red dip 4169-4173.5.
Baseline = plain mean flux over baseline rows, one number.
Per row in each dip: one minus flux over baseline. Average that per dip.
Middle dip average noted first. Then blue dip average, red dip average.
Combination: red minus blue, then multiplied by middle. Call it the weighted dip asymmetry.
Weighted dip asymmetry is 0.00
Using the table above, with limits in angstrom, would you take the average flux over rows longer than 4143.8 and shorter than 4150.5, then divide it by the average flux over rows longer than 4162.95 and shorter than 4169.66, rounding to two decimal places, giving 1.15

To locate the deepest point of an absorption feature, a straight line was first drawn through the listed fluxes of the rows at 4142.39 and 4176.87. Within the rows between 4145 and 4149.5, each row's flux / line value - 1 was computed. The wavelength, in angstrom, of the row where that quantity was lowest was 4148.11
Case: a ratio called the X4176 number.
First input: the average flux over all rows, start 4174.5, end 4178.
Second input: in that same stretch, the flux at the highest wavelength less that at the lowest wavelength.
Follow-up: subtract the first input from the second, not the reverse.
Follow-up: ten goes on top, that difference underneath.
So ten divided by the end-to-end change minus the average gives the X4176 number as -1.8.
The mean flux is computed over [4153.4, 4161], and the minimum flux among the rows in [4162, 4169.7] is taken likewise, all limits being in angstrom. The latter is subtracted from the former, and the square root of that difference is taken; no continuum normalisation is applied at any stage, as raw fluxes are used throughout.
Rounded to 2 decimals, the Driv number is 2.39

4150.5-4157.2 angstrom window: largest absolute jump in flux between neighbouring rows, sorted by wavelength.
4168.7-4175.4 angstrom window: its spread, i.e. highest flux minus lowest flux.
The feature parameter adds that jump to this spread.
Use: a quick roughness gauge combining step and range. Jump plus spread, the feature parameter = 11.6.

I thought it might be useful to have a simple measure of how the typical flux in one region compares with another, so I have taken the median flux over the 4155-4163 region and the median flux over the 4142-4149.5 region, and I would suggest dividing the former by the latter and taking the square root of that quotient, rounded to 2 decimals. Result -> 1.00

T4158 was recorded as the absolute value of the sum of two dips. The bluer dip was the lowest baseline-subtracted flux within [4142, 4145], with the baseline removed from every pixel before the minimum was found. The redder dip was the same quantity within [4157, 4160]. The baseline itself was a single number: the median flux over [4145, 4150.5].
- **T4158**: 2.6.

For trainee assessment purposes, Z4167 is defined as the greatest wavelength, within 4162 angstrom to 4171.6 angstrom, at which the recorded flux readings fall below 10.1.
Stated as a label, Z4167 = 4171.10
